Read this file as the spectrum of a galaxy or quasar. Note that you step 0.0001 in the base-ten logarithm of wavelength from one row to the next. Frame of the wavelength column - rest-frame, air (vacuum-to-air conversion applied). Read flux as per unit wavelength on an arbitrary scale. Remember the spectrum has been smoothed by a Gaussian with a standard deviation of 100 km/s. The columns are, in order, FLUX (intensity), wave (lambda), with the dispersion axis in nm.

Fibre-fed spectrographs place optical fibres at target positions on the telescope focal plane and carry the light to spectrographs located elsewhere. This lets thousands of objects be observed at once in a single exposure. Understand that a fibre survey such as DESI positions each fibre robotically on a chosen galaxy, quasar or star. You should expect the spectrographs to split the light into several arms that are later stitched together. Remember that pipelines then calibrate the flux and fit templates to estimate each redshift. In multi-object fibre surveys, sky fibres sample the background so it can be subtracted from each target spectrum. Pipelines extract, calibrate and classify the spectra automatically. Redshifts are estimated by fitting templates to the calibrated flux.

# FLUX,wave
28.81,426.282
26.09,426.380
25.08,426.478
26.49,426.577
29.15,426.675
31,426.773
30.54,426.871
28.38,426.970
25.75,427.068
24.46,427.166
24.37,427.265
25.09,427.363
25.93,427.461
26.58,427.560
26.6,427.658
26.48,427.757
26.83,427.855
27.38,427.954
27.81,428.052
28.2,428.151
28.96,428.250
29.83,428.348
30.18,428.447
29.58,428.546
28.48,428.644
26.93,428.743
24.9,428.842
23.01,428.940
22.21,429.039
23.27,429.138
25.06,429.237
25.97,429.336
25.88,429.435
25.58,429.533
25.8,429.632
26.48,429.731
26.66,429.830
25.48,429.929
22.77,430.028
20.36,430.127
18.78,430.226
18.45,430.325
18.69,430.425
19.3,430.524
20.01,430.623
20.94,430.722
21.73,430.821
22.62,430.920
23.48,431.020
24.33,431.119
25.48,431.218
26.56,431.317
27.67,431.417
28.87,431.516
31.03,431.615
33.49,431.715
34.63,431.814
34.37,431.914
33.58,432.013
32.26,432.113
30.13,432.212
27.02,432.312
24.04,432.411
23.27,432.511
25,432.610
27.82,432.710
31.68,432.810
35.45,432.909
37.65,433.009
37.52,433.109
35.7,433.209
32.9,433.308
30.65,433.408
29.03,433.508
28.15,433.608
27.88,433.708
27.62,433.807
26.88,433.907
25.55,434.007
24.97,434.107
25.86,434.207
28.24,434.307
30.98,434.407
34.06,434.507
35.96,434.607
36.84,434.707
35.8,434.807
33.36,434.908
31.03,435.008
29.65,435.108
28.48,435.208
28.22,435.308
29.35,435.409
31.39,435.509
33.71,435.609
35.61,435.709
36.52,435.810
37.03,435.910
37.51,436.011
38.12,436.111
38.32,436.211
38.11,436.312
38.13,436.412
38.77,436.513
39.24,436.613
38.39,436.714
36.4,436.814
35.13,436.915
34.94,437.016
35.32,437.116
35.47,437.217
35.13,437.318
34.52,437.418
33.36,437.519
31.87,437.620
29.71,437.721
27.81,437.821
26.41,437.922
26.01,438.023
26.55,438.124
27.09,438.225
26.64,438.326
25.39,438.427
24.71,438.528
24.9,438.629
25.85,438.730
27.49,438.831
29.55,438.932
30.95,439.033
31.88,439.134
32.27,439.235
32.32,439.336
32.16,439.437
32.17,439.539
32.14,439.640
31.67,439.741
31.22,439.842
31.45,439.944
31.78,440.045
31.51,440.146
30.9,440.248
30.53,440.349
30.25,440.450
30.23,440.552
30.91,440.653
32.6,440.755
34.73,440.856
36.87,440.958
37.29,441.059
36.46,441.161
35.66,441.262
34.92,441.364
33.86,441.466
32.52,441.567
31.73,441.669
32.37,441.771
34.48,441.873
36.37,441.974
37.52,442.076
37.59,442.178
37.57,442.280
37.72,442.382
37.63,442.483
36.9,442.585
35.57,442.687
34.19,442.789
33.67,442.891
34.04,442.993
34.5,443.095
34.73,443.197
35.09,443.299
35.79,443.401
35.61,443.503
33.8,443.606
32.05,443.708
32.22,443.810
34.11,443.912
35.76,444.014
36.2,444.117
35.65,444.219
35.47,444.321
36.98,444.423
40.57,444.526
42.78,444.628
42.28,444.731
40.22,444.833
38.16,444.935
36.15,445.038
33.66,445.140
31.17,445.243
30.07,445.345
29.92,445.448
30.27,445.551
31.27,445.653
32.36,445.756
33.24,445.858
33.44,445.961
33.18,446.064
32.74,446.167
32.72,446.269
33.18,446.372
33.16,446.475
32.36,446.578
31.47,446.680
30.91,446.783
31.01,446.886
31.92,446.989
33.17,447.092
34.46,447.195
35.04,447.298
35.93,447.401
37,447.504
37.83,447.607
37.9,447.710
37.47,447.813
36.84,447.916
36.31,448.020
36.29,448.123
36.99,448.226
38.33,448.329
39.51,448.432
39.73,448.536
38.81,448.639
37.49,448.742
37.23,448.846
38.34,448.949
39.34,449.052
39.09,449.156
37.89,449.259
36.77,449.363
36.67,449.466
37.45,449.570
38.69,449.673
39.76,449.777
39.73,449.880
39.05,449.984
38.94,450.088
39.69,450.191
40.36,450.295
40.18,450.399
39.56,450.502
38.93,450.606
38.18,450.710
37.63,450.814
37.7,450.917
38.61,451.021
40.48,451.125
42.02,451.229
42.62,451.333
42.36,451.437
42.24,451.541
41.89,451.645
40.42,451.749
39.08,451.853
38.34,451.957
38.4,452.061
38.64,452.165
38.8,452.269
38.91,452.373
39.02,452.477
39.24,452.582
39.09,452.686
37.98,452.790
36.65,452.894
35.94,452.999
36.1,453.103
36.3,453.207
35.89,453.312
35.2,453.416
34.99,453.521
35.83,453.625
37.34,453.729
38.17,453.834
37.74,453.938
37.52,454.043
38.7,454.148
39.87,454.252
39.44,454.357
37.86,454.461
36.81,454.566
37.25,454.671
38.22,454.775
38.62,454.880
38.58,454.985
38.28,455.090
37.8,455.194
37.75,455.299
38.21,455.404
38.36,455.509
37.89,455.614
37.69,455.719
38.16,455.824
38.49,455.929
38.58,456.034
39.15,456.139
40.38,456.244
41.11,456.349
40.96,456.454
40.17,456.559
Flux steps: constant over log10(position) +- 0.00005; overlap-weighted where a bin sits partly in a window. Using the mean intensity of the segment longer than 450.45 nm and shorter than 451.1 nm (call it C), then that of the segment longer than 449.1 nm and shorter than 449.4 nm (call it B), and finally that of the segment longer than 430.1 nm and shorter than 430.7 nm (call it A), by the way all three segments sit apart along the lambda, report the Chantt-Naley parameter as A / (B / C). 20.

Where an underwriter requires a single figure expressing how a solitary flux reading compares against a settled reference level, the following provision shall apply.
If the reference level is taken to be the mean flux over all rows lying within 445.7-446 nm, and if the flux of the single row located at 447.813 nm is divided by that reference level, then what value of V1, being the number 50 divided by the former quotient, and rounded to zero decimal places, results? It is 44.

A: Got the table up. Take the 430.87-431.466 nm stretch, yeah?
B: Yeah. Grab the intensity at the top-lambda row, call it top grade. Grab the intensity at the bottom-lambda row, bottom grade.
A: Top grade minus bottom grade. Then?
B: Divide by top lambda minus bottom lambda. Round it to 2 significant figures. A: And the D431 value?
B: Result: 10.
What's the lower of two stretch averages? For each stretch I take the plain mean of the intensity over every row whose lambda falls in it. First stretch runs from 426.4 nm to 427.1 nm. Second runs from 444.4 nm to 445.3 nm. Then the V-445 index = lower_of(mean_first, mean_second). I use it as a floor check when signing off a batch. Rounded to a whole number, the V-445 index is 28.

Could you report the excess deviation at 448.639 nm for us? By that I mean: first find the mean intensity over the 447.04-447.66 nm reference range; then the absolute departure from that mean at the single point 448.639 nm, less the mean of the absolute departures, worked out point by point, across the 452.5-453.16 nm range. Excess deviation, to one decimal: 1.3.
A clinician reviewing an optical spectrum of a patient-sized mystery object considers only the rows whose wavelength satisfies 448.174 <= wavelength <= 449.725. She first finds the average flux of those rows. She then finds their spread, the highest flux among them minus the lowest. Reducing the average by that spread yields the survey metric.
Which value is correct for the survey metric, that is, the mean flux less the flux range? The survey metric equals 35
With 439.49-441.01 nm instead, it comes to 25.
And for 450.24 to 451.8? 35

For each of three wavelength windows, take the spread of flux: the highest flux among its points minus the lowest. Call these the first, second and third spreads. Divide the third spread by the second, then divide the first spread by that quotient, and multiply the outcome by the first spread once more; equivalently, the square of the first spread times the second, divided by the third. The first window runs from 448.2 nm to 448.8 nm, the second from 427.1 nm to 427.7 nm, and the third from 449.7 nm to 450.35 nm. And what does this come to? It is 12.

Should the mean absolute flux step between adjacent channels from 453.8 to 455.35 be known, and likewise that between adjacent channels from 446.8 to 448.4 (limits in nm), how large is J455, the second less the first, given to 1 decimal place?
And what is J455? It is 0.1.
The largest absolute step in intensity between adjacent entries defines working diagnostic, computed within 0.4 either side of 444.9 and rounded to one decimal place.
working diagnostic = 2.5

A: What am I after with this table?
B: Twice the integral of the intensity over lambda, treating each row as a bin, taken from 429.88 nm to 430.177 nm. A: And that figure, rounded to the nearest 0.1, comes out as 13.6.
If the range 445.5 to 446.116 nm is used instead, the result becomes 39.8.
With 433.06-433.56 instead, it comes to 33.1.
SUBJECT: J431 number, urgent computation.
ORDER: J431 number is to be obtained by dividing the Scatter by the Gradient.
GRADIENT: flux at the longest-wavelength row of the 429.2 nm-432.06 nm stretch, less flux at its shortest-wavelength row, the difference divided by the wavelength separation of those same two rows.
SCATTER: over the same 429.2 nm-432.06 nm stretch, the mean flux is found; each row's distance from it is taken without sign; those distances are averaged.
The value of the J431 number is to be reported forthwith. 1.2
